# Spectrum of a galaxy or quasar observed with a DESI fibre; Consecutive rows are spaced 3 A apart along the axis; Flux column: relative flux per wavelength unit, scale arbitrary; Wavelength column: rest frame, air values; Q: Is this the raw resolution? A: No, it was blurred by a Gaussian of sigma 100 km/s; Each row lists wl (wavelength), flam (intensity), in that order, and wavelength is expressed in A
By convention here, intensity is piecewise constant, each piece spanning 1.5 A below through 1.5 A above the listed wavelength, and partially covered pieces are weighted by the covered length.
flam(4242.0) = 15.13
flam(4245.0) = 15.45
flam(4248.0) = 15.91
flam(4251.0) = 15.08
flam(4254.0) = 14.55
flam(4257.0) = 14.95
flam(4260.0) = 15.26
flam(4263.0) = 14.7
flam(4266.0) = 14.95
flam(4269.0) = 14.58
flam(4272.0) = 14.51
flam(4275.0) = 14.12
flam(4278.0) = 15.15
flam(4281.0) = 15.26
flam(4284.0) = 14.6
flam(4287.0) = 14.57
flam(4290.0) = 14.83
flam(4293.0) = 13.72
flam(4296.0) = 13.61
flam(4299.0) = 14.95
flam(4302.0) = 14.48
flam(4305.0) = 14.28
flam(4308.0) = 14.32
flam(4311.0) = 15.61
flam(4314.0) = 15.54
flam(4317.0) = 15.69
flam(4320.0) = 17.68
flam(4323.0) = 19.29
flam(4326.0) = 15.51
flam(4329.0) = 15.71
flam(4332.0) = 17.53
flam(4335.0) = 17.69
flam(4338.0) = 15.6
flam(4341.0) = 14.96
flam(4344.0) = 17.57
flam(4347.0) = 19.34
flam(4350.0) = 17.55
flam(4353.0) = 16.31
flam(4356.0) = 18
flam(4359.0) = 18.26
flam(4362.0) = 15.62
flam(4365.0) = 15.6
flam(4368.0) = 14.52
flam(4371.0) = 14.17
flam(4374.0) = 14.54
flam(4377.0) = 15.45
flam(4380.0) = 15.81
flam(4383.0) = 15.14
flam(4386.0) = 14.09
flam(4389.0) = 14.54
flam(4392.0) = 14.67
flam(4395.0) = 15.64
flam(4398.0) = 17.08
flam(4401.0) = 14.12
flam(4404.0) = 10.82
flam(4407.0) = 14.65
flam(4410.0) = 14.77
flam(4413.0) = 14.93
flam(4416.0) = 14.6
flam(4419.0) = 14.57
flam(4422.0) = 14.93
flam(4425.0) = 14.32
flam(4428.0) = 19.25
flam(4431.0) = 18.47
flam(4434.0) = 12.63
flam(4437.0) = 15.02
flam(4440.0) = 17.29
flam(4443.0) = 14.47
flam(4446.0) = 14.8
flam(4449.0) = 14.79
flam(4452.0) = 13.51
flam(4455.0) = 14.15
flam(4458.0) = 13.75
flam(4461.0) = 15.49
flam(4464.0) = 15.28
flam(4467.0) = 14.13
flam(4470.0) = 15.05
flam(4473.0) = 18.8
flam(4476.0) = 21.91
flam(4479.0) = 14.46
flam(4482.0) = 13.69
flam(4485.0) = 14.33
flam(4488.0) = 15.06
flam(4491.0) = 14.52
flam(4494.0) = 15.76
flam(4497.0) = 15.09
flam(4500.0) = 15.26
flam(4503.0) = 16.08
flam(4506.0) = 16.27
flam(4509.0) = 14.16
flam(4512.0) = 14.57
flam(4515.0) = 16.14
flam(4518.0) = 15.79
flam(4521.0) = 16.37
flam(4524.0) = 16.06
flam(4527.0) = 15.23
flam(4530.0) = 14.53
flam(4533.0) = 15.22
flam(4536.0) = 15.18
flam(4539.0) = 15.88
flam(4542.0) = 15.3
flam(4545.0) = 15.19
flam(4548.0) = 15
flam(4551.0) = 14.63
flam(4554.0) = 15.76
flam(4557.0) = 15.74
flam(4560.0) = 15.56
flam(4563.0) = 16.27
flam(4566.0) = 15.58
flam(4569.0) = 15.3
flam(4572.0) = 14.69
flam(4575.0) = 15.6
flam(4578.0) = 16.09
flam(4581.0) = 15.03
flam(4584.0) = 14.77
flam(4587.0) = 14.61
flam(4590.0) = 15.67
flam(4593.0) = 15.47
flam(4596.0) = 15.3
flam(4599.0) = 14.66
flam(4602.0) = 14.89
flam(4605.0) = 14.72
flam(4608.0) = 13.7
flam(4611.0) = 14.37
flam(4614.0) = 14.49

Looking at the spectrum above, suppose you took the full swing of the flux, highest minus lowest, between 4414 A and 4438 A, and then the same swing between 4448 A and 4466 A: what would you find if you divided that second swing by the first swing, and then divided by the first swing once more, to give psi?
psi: 0.0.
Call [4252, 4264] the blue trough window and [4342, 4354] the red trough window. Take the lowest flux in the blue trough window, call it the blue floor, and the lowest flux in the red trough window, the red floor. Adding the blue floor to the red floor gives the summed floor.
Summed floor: 30.9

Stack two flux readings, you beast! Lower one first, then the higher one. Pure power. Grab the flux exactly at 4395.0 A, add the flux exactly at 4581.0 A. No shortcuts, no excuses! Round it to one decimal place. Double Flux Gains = 30.7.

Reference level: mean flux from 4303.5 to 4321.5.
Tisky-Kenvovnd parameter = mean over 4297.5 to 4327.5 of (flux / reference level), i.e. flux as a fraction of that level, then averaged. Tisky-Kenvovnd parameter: 1.01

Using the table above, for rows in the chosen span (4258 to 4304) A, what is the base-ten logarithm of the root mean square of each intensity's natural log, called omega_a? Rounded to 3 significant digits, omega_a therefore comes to 0.428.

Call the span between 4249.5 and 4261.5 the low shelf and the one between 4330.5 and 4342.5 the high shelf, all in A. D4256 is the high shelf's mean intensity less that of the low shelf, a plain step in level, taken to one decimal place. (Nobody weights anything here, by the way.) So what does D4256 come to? 1.5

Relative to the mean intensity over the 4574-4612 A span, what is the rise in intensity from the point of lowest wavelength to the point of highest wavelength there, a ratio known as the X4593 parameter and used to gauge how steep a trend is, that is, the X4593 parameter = -0.08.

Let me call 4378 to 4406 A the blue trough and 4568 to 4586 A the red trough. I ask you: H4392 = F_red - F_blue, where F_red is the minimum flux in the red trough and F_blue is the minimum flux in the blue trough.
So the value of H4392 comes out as 3.9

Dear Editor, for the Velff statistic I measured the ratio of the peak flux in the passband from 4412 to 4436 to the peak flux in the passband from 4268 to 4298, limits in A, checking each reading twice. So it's 1.26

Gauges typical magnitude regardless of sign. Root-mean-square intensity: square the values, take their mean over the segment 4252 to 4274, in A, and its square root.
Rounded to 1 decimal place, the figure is 14.8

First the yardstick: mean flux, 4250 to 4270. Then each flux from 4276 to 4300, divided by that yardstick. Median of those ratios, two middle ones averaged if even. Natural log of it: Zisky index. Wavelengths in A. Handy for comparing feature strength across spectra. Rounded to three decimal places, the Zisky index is -0.010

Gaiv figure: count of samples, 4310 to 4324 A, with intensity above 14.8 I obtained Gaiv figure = 5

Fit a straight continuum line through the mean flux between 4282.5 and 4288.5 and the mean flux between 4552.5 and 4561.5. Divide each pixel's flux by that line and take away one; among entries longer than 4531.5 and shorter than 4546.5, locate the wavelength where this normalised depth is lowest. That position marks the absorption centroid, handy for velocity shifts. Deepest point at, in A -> 4545.0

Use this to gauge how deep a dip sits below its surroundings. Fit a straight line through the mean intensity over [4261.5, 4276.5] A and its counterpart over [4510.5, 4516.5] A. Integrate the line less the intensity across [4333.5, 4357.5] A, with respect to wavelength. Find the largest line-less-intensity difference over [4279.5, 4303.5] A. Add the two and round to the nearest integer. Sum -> -54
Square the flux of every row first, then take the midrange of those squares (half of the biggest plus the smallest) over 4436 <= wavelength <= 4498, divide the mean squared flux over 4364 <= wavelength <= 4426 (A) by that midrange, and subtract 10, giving -9.34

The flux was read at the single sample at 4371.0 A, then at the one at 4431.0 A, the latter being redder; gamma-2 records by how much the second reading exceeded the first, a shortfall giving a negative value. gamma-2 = 4.3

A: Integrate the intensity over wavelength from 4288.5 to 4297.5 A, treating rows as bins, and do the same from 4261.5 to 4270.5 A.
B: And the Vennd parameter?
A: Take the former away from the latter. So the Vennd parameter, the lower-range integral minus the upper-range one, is 6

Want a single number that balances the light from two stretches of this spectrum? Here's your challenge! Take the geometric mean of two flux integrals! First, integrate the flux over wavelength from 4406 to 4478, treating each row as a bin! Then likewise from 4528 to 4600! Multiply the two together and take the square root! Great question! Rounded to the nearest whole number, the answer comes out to 1108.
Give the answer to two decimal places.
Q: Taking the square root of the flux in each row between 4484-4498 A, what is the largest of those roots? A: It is 3.97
